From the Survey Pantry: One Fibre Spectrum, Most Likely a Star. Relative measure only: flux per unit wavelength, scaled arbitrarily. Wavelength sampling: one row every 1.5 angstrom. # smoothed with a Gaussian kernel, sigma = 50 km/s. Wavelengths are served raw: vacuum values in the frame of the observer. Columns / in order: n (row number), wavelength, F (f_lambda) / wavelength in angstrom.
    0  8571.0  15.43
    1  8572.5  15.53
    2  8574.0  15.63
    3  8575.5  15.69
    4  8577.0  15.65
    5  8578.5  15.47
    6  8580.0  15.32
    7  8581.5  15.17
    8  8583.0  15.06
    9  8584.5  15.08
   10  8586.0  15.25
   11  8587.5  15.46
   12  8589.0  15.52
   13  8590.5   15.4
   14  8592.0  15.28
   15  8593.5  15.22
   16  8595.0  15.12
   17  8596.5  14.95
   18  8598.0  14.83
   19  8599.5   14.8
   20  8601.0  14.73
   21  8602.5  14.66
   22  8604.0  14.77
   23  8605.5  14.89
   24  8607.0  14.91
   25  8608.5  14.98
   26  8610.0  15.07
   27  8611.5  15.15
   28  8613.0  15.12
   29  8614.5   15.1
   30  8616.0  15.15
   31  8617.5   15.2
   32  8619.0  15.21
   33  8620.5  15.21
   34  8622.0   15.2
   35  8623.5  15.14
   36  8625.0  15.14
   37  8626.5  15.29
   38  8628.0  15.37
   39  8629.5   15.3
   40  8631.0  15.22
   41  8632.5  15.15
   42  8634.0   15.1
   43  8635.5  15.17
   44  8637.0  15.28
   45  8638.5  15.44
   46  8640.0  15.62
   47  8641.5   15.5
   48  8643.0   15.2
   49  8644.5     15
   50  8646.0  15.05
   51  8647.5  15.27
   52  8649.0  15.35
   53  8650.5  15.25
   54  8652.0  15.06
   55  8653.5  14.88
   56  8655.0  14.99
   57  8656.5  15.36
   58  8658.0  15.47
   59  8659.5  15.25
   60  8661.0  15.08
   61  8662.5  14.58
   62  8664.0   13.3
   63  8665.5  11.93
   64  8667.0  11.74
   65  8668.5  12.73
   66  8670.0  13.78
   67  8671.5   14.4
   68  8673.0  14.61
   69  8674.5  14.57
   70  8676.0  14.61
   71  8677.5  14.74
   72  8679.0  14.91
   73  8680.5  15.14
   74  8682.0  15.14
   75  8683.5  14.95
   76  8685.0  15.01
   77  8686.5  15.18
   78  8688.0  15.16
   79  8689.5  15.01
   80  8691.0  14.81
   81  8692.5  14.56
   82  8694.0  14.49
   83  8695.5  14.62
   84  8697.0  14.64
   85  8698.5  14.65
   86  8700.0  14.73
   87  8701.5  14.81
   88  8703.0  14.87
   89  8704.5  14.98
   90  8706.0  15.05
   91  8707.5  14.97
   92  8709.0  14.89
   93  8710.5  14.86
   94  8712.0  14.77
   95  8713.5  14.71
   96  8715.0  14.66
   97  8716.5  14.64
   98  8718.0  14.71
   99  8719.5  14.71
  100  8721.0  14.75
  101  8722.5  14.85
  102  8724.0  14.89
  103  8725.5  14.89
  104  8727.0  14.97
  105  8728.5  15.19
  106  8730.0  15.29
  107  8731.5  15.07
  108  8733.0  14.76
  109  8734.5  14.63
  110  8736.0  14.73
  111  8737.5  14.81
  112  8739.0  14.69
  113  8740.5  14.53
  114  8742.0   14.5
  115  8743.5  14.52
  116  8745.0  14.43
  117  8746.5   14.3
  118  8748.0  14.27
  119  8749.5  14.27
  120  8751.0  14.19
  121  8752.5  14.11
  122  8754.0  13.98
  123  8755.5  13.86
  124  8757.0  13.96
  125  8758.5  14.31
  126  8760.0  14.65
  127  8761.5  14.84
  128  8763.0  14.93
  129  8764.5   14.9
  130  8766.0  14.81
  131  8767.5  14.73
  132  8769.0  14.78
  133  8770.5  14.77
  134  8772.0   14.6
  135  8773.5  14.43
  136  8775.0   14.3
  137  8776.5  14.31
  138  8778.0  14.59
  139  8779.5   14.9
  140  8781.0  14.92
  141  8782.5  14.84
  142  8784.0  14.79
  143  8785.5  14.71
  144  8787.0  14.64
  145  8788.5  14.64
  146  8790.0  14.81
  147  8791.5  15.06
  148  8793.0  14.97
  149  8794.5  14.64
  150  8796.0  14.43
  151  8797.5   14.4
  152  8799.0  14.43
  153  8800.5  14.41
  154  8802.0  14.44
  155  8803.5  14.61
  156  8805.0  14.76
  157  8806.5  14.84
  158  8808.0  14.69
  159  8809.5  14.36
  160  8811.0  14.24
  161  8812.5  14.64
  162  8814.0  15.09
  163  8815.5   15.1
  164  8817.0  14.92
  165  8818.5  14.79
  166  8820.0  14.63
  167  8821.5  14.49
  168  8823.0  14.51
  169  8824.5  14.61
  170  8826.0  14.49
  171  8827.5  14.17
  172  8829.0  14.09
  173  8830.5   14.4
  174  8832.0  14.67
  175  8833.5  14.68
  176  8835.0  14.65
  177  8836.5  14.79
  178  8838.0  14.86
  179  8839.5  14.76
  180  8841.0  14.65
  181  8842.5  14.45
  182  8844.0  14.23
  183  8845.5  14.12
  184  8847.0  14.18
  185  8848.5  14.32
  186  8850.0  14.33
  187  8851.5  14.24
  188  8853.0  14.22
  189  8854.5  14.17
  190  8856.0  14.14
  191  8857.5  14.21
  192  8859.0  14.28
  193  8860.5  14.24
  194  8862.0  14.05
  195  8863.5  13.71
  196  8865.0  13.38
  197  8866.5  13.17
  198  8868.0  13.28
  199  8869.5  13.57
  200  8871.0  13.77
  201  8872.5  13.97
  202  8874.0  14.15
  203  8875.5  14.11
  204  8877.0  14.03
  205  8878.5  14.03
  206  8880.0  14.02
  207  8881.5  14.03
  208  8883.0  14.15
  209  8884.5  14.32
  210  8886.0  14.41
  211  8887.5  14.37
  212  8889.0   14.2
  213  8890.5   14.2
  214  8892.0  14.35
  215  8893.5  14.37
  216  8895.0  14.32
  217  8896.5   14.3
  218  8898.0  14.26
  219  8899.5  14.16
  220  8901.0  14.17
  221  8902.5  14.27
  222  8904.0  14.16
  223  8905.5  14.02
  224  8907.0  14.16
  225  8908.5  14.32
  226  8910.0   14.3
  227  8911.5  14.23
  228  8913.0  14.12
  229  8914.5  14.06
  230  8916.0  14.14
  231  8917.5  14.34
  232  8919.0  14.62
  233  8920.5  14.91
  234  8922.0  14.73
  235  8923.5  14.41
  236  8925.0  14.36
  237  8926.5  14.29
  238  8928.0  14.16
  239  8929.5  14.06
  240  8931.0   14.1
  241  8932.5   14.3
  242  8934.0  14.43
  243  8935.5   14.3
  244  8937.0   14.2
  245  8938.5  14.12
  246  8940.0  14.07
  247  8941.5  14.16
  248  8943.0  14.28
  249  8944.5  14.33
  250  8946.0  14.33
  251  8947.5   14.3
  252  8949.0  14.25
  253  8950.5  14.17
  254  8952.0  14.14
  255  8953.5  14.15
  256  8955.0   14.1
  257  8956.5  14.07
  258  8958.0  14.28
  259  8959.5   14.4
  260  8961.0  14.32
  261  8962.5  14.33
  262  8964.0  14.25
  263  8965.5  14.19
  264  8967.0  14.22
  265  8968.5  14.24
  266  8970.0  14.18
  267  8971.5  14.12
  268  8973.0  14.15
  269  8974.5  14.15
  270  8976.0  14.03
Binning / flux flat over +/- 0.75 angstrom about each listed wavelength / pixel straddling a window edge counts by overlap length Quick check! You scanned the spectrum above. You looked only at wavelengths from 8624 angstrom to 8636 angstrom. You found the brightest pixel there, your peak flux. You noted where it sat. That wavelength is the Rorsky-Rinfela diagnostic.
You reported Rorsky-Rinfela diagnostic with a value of 8628.0 angstrom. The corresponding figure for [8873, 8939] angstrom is 8920.5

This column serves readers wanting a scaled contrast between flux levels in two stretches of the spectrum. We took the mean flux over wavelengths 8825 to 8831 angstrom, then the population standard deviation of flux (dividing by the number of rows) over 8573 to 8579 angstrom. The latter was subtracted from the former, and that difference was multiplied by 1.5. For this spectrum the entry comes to 21.3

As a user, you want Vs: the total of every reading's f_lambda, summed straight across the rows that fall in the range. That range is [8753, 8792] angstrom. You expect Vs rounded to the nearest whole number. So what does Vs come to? 380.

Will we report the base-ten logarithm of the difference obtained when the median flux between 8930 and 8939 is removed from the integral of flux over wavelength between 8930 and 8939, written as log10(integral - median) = 2.06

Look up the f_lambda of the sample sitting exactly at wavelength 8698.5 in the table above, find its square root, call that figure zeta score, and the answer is 3.828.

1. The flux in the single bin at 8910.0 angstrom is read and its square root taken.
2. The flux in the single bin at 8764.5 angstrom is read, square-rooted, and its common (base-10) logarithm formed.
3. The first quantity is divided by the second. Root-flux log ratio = 6.447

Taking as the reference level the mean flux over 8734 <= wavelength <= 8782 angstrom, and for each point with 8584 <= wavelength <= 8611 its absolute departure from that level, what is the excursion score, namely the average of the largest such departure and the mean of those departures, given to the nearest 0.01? 0.77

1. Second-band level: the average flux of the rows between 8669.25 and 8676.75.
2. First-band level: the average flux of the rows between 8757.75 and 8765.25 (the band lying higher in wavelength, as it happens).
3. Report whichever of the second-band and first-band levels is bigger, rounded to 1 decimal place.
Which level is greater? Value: 14.7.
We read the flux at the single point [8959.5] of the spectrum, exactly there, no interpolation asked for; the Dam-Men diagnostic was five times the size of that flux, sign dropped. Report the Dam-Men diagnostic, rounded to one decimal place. 72.0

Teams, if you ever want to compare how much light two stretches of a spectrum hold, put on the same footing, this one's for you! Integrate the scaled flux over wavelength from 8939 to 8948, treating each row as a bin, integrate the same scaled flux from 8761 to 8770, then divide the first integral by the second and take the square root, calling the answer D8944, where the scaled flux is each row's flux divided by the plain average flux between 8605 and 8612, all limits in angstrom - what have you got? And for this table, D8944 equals 0.98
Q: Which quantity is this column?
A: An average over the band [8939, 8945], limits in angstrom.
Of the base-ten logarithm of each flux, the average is 1.15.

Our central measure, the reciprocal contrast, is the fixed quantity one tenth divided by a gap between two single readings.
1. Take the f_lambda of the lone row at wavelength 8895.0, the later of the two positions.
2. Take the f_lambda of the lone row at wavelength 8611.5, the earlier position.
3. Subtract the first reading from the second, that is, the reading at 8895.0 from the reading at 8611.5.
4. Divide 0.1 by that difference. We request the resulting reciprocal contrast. 0.12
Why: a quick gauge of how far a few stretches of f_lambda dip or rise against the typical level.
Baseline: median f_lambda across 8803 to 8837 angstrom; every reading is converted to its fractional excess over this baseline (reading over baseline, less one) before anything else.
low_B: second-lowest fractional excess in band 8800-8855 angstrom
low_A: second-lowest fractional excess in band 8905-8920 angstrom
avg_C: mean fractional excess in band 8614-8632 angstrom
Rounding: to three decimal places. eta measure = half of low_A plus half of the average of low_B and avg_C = -0.019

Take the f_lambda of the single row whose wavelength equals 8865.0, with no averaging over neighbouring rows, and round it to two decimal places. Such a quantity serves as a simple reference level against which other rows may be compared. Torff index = 13.38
